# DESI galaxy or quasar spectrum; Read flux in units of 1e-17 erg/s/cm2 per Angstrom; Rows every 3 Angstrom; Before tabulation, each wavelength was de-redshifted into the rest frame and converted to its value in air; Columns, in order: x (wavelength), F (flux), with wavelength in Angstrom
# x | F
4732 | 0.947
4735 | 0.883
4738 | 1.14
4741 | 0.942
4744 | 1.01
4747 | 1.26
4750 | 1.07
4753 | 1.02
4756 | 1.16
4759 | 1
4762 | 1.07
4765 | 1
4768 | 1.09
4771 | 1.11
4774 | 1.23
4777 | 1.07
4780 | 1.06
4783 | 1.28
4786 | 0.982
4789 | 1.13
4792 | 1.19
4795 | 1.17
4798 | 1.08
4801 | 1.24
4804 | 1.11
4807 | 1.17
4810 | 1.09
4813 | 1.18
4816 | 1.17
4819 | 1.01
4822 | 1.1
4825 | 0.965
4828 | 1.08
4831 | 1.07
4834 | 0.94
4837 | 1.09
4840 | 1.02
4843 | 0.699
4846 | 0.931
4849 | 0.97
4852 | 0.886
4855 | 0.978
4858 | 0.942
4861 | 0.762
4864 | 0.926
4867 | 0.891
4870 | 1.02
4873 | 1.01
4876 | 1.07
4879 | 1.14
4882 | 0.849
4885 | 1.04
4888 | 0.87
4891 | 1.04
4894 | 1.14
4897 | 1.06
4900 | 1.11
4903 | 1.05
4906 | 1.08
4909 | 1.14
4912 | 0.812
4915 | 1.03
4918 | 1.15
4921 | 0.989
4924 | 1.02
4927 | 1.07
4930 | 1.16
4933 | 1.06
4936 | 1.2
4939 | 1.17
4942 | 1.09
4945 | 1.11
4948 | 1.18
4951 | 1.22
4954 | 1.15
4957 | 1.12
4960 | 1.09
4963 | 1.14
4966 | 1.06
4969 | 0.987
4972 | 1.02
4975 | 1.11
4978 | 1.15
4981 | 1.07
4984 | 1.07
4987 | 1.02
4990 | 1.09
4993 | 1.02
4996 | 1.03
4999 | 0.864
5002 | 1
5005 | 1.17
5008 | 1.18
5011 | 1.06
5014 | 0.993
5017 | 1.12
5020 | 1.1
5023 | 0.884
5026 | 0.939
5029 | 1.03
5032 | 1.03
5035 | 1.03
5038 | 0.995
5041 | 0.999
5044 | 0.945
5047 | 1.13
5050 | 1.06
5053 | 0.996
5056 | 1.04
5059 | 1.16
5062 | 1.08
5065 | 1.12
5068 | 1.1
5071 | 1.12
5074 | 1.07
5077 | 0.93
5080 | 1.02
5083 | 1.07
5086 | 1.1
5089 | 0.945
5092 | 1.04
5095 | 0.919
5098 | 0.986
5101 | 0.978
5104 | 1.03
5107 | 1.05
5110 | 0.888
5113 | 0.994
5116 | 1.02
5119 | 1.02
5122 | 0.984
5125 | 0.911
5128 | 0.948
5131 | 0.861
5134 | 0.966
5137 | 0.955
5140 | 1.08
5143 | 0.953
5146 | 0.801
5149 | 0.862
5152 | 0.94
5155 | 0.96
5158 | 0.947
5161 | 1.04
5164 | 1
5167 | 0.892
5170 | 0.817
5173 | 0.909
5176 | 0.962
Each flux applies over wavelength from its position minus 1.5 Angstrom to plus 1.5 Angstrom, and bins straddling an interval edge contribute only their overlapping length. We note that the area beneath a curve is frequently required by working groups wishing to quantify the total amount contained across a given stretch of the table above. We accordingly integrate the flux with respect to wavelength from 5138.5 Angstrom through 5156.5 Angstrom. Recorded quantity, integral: 16.8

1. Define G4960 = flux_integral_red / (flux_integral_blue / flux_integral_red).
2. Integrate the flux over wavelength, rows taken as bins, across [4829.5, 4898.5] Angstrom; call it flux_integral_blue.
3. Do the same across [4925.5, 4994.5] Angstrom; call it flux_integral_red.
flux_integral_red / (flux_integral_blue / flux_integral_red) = 86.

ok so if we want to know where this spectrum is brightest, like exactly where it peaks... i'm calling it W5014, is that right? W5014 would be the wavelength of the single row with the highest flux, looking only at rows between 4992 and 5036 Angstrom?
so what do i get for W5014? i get 5008 Angstrom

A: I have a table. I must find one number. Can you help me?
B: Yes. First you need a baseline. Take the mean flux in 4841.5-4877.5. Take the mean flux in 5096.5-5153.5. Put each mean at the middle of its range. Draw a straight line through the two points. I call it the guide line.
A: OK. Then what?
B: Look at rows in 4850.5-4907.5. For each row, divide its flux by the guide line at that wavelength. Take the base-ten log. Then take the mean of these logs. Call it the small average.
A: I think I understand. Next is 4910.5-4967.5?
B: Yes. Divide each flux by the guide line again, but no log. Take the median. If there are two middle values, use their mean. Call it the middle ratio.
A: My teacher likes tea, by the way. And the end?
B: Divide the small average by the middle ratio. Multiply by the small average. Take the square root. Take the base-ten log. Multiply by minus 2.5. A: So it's 4.0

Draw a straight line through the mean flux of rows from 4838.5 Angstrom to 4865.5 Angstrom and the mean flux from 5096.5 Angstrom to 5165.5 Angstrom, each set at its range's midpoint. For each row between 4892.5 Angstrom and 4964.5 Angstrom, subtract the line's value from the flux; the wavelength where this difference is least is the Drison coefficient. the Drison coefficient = 4912 Angstrom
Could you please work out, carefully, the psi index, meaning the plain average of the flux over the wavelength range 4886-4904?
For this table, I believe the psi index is 1.04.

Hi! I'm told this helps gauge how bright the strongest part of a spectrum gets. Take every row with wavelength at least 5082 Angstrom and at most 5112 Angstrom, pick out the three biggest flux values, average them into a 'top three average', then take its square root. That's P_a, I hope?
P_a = 1.04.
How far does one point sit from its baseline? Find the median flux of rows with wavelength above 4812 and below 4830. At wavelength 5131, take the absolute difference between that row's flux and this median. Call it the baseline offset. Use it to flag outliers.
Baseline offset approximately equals 0.23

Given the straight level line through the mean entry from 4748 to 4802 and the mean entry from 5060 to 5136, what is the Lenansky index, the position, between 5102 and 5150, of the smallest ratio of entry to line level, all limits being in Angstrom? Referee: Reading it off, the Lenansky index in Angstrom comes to 5146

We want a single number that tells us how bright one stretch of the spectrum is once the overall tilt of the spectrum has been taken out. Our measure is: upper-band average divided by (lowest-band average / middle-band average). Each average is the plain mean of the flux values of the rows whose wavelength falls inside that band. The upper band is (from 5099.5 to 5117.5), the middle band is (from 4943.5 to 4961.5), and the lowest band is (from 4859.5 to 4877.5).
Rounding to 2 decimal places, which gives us 1.20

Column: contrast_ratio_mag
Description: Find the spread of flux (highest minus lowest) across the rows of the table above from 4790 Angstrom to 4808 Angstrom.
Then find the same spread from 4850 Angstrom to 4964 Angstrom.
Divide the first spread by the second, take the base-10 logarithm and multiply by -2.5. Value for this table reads 1.1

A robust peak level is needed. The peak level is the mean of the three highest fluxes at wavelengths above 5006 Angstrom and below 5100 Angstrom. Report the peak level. 1.16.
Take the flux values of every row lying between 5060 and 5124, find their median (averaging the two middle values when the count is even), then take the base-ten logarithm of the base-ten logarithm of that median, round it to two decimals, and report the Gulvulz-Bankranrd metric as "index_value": -2.07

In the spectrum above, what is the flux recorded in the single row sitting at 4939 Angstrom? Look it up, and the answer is 1.17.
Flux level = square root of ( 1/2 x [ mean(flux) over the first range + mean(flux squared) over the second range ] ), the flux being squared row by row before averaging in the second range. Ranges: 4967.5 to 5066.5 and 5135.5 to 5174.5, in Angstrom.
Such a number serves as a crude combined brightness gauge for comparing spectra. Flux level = 0.98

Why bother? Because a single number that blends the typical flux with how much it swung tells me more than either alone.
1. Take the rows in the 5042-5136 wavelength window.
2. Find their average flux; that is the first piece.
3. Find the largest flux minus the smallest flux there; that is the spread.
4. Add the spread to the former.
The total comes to 1.31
